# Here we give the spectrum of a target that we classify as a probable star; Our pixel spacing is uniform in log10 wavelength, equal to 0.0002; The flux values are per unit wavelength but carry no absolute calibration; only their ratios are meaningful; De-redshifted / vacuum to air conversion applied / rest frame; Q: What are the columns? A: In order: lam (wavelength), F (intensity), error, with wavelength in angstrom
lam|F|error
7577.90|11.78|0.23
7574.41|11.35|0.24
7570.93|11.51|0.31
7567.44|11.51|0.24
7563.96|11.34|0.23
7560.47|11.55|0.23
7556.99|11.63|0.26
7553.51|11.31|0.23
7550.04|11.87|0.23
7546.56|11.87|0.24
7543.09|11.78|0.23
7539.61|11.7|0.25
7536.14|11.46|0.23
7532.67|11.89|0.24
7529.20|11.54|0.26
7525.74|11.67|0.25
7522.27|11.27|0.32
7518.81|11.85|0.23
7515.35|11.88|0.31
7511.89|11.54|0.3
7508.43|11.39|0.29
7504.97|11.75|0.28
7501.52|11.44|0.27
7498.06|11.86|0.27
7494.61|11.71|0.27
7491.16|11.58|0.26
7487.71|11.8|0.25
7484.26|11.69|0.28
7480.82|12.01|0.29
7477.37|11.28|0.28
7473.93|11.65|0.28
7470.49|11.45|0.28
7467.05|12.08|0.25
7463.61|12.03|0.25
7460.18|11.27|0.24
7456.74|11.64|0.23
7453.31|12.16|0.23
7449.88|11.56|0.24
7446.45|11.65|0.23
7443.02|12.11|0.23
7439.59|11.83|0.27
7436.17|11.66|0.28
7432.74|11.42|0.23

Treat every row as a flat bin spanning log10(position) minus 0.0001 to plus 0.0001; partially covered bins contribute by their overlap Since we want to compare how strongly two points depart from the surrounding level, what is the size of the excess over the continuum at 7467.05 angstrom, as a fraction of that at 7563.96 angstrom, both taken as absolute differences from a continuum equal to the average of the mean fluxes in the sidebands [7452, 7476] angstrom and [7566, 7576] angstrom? 1.8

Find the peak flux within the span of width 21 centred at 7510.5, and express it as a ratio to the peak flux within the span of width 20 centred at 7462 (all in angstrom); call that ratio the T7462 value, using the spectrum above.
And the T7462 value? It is 0.977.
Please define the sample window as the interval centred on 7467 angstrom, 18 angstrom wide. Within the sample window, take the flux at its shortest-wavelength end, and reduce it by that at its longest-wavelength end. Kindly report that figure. -0.4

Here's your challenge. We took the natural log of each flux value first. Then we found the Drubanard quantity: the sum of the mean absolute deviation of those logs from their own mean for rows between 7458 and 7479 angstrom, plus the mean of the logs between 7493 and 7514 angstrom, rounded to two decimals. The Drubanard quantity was 2.48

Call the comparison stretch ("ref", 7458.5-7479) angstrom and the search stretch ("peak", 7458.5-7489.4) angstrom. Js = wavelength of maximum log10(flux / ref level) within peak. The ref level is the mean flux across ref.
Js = 7467.05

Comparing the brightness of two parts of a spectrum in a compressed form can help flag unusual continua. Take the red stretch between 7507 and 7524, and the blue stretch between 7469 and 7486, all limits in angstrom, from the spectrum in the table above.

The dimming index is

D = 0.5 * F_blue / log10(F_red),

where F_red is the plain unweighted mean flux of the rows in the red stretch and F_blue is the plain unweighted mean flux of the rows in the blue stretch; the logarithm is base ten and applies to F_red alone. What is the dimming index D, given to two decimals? 5.46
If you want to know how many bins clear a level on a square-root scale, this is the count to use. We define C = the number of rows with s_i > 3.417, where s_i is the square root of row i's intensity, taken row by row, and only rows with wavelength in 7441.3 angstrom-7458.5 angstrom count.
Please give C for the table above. 2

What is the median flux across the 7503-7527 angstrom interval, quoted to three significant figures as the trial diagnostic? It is 11.7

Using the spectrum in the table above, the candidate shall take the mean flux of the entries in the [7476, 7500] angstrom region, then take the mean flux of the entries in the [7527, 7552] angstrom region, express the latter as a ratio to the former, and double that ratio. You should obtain 2.004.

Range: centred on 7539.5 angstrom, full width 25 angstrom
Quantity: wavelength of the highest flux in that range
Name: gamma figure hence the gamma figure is 7532.67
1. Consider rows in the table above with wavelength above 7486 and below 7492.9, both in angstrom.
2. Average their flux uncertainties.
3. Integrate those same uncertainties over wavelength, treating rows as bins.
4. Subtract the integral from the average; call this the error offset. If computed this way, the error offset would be -1.50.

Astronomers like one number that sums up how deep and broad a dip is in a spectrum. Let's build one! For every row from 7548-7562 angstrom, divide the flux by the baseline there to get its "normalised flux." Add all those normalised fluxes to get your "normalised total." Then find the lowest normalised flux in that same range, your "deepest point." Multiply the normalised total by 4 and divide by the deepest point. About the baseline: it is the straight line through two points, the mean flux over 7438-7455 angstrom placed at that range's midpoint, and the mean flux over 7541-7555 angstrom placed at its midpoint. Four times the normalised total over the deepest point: 16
